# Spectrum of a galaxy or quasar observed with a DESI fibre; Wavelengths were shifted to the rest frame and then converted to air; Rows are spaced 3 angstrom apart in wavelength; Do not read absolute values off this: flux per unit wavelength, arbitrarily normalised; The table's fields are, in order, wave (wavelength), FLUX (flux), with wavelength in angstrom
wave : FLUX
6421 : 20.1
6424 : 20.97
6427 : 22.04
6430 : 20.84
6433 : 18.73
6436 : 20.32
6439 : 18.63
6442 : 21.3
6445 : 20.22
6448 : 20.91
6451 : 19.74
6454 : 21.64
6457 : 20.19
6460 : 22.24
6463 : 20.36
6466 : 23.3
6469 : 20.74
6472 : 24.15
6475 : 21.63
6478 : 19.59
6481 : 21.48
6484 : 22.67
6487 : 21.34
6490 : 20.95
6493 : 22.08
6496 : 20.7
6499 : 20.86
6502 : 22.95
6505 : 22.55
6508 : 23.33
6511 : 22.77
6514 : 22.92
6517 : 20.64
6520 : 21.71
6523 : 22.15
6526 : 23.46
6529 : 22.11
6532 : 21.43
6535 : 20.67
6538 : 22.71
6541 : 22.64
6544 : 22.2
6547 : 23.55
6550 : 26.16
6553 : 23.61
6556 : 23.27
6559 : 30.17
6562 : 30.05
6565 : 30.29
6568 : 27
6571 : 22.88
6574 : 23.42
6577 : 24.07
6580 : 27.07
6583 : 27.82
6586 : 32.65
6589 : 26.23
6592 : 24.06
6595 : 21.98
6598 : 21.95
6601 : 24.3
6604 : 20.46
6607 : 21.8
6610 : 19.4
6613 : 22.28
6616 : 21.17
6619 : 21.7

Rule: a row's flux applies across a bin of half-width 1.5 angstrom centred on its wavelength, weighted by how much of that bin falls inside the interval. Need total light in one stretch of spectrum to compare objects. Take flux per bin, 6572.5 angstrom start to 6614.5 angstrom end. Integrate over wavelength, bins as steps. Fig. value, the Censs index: 1012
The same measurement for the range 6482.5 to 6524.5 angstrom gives 923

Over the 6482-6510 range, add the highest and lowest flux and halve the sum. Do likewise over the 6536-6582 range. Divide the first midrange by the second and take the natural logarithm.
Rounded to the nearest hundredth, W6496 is -0.18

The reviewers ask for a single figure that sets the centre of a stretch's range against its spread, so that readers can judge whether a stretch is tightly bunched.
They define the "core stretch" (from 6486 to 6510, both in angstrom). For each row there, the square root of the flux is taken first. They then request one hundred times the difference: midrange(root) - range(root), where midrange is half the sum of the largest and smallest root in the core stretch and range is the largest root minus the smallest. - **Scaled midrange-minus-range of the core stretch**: 441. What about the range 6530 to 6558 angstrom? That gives 426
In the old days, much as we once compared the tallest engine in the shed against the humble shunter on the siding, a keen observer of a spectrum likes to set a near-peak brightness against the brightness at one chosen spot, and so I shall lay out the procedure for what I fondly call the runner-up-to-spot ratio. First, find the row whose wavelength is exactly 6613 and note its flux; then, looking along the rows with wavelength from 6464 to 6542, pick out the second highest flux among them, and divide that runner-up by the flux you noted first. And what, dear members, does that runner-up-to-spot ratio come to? 1.05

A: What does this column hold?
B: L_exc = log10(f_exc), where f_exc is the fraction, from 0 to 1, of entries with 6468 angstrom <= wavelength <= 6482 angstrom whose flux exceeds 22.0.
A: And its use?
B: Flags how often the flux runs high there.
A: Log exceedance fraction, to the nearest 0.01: -0.70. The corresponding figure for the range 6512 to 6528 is -0.22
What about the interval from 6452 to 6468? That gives -0.40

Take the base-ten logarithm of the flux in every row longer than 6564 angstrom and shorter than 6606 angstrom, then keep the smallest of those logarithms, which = 1.311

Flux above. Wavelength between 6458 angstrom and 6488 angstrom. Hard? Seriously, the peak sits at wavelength 6472 angstrom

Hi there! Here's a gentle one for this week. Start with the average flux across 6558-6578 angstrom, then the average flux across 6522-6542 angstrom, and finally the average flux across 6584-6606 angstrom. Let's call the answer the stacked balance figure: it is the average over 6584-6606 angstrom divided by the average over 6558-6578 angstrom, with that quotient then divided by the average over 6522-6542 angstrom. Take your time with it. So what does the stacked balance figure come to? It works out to 0.041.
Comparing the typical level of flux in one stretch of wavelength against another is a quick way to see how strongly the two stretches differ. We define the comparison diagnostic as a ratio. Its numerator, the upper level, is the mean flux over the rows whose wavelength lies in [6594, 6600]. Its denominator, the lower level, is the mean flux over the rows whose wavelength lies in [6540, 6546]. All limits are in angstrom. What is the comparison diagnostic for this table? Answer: 0.98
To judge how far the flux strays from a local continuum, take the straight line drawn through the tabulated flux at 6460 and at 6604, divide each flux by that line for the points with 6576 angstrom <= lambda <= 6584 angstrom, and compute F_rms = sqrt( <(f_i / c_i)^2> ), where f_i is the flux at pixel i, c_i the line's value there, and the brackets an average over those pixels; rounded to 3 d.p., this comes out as 1.271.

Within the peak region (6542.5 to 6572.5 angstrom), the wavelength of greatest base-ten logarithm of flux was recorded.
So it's 6565 angstrom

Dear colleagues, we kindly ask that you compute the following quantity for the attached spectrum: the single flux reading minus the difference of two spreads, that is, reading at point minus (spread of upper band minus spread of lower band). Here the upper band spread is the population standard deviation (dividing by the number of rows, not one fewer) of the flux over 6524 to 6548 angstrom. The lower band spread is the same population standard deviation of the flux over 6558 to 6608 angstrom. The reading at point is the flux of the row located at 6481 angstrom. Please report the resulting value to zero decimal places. 24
